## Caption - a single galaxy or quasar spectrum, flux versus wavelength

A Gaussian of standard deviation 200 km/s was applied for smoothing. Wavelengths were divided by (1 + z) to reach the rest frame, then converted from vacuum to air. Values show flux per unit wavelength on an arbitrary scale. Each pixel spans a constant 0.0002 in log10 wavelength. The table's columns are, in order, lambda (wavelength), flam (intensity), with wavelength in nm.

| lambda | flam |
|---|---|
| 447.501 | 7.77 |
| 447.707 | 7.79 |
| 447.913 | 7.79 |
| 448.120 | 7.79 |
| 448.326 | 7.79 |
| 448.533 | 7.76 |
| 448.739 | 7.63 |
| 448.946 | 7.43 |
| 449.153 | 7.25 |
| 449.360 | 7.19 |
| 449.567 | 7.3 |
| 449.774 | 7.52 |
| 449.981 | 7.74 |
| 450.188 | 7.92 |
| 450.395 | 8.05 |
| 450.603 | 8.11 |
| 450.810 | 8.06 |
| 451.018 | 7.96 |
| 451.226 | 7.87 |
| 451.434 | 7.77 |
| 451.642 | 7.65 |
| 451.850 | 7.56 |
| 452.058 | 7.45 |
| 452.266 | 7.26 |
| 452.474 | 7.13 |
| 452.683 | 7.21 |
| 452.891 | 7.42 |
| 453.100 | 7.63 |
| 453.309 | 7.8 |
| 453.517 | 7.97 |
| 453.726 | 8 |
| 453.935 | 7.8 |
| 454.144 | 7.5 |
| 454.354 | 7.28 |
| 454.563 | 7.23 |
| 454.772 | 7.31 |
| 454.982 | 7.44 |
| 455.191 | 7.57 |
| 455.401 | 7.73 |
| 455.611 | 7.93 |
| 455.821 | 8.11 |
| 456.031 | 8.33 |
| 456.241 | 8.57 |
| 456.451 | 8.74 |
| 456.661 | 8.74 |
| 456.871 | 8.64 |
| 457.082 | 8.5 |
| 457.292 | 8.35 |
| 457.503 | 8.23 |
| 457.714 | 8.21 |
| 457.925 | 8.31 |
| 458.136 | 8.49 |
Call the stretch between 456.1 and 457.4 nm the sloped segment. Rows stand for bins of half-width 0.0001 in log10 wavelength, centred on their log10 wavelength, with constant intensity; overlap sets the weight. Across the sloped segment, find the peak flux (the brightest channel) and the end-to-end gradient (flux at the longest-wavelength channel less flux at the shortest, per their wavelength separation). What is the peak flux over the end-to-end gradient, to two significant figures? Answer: -42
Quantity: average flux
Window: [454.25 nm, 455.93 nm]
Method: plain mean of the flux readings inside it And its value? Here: 7.58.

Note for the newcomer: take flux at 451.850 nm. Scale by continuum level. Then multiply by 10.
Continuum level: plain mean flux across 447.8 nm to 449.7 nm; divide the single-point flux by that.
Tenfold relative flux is 10.0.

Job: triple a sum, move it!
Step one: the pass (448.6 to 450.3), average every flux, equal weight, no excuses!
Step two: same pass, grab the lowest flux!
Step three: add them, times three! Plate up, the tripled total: 44.1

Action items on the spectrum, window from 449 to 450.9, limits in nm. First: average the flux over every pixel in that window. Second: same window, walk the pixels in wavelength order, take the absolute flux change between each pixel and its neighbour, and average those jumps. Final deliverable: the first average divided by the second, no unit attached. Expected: 60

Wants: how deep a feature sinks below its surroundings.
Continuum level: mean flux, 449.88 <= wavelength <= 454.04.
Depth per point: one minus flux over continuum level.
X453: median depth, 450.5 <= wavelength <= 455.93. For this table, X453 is 0.010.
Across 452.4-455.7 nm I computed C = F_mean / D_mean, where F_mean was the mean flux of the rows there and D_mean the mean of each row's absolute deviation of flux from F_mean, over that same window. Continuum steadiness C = 30.9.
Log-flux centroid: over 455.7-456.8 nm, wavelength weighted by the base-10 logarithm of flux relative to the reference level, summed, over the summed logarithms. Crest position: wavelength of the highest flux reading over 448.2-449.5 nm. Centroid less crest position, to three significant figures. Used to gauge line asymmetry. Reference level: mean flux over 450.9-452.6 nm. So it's 7.99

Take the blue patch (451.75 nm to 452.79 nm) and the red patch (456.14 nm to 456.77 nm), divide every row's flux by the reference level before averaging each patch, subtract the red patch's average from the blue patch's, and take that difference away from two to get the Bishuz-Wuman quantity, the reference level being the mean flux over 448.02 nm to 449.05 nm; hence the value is 2.18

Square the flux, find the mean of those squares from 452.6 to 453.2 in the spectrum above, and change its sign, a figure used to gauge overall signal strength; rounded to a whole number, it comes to -55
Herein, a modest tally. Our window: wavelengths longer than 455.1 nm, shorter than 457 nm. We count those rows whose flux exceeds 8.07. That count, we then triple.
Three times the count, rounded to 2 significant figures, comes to 18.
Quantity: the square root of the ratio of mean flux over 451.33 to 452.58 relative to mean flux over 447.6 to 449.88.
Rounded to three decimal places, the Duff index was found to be 0.994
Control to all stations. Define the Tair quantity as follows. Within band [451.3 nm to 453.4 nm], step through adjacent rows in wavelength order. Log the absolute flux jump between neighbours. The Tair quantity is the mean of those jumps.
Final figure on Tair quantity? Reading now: 0.146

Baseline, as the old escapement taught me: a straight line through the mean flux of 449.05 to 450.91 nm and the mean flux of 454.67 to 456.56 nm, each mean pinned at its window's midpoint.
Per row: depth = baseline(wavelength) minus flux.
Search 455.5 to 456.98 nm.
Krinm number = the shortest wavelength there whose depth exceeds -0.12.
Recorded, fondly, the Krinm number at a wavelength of 455.611 nm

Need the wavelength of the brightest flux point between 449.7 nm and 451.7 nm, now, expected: 450.603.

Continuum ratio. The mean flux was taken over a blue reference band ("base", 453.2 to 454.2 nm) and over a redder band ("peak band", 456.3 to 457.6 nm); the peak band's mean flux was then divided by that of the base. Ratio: 1.09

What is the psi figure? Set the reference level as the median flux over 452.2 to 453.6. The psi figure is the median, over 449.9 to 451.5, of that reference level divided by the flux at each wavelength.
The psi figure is 0.93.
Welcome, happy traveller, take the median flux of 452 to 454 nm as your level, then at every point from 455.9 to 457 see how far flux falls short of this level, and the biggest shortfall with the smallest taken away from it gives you 0.41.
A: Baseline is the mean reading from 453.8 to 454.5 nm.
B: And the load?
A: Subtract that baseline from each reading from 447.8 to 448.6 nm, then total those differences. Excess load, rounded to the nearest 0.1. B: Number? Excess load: 1.0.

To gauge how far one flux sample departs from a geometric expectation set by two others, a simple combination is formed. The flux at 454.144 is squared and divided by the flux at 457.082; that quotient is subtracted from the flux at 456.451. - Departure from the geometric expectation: 2.1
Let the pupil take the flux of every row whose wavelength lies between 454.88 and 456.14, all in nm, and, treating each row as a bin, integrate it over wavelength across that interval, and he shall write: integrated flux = 10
